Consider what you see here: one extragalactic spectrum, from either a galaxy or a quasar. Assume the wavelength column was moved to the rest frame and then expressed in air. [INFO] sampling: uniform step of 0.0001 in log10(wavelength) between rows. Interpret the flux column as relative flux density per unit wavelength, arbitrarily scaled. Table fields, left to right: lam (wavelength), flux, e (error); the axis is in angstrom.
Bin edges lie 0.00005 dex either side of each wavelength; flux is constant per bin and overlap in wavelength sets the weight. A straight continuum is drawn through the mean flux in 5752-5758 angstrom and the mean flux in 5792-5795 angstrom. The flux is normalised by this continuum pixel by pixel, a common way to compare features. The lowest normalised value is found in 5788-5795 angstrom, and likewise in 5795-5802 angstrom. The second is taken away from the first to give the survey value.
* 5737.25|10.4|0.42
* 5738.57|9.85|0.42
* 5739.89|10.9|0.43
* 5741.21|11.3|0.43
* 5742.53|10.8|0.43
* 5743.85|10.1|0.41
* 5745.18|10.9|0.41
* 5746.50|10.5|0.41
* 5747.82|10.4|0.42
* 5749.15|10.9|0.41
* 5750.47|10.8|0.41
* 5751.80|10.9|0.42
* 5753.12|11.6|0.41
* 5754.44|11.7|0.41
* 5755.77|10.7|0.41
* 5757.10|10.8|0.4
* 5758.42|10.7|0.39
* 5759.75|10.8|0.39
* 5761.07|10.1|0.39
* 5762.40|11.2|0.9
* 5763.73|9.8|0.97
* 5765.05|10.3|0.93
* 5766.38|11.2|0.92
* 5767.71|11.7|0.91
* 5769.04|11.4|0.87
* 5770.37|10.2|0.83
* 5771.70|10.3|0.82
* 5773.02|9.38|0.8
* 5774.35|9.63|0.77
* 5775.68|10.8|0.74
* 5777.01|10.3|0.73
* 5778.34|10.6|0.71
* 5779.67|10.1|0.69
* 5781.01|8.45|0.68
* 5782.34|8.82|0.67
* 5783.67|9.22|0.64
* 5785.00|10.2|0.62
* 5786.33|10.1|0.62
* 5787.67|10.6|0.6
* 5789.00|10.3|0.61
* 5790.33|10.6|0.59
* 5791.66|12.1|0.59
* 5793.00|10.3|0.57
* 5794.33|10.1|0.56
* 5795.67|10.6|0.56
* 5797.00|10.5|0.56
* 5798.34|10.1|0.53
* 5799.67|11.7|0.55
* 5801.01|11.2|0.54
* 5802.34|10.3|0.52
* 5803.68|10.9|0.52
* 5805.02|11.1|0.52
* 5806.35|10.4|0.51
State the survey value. -0.01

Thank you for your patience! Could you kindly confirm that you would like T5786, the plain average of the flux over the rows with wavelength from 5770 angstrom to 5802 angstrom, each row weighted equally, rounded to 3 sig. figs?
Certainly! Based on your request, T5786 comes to 10.3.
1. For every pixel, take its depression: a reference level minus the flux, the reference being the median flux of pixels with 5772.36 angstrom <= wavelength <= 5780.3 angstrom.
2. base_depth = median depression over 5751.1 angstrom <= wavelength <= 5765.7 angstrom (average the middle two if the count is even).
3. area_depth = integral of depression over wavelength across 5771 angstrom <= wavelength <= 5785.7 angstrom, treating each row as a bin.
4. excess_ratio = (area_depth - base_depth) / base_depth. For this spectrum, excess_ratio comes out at -11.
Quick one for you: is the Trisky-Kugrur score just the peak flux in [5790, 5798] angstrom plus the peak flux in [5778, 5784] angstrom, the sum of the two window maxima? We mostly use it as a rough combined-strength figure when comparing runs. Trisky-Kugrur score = 22.7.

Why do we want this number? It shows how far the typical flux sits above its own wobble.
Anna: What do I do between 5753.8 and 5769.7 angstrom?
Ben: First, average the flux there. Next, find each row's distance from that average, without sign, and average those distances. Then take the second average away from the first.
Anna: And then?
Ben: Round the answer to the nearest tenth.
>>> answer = 10.4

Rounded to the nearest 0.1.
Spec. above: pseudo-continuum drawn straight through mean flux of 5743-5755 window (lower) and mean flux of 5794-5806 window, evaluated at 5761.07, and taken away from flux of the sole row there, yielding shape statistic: -0.7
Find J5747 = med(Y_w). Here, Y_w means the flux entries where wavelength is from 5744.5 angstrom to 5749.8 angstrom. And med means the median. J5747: 10.70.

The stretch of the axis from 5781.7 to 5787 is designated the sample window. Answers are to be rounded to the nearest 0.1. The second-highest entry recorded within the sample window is 10.1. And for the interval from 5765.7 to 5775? 11.4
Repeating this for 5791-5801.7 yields 11.7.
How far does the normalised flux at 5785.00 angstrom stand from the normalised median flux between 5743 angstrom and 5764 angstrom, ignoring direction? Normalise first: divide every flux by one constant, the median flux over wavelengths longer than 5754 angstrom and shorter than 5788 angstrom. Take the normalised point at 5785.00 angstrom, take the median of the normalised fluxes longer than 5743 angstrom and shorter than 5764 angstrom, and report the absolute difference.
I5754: 0.058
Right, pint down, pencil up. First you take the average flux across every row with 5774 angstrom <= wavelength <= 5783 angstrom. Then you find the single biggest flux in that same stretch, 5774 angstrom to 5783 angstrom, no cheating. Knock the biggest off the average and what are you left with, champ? -1.0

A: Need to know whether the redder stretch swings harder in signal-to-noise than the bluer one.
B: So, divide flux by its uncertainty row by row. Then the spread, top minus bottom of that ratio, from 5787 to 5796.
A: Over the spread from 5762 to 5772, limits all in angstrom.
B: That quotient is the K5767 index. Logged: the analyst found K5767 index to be 1.2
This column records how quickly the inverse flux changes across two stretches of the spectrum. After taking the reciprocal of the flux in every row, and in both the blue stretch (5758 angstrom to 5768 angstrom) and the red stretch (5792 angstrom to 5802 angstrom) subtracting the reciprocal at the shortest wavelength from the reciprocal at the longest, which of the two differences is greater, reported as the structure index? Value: -0.008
